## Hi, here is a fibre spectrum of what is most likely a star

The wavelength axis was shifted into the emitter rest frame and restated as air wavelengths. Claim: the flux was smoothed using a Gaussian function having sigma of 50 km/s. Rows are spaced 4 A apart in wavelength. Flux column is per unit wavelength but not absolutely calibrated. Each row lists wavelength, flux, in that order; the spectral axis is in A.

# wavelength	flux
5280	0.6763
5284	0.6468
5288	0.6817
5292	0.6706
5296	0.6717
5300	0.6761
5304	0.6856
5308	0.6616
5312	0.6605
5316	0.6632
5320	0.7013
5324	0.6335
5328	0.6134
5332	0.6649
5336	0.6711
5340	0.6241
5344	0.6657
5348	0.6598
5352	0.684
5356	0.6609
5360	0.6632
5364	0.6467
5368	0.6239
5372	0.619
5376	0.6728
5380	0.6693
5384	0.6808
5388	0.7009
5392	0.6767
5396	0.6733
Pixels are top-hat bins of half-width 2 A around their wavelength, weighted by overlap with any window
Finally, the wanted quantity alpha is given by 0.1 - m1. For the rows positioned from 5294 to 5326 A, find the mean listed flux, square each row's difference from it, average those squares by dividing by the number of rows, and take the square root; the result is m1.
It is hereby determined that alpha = 0.0813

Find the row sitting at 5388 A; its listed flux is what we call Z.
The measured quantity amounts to 0.7009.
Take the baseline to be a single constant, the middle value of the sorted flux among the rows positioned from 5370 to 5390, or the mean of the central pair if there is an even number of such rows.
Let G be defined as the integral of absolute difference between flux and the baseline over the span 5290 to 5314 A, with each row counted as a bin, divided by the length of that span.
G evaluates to 0.007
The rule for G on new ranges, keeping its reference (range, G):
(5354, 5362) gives 0.011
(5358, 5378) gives 0.028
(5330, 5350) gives 0.016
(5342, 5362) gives 0.011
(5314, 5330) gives 0.034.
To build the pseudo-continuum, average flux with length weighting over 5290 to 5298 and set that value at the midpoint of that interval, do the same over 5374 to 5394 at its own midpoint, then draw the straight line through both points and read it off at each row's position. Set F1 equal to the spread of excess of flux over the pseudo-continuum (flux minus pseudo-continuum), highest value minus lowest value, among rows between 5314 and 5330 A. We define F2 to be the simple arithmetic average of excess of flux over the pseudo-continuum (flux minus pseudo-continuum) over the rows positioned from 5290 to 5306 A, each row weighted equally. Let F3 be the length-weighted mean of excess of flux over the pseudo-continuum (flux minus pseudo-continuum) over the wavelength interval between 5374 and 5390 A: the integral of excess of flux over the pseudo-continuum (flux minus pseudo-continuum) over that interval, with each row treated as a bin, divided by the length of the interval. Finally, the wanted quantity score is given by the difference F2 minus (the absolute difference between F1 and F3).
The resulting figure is -0.083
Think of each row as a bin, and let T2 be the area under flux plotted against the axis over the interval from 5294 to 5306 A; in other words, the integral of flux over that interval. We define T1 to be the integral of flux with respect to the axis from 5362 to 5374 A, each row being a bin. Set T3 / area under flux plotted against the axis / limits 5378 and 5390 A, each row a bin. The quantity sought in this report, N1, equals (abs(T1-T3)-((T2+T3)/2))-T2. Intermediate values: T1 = 7.56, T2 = 8.1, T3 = 8.20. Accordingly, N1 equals -15.7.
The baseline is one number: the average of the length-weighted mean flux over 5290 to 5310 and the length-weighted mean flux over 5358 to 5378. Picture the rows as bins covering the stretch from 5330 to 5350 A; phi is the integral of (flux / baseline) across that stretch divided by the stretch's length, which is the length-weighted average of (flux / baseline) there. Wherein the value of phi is 1.00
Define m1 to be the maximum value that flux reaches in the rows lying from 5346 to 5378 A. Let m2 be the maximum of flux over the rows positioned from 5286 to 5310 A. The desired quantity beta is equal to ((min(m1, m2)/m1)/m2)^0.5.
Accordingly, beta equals 1.21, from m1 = 0.684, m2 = 0.6856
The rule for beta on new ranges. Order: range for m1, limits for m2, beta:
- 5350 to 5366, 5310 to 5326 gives 1.19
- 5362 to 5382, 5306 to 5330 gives 1.19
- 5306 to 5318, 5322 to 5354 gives 1.21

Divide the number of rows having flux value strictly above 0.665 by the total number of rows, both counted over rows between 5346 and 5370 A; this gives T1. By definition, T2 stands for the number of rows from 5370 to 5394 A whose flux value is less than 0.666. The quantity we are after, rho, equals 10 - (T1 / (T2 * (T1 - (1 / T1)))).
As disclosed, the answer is 10.03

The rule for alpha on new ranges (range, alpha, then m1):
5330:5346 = 0.0812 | 0.0188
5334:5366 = 0.0834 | 0.0166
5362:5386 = 0.0760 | 0.0240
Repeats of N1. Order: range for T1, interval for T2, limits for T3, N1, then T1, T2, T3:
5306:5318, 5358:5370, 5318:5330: -15.4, 7.94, 7.7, 7.79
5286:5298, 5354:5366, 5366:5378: -15.2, 8.10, 7.9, 7.66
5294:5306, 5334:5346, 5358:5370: -15.2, 8.13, 7.8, 7.74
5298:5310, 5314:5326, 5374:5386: -16.0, 8.09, 8.0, 8.09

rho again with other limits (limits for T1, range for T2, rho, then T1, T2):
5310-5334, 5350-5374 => 10.01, 0.2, 5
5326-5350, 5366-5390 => 10.06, 0.3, 2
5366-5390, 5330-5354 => 10.20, 0.7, 4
